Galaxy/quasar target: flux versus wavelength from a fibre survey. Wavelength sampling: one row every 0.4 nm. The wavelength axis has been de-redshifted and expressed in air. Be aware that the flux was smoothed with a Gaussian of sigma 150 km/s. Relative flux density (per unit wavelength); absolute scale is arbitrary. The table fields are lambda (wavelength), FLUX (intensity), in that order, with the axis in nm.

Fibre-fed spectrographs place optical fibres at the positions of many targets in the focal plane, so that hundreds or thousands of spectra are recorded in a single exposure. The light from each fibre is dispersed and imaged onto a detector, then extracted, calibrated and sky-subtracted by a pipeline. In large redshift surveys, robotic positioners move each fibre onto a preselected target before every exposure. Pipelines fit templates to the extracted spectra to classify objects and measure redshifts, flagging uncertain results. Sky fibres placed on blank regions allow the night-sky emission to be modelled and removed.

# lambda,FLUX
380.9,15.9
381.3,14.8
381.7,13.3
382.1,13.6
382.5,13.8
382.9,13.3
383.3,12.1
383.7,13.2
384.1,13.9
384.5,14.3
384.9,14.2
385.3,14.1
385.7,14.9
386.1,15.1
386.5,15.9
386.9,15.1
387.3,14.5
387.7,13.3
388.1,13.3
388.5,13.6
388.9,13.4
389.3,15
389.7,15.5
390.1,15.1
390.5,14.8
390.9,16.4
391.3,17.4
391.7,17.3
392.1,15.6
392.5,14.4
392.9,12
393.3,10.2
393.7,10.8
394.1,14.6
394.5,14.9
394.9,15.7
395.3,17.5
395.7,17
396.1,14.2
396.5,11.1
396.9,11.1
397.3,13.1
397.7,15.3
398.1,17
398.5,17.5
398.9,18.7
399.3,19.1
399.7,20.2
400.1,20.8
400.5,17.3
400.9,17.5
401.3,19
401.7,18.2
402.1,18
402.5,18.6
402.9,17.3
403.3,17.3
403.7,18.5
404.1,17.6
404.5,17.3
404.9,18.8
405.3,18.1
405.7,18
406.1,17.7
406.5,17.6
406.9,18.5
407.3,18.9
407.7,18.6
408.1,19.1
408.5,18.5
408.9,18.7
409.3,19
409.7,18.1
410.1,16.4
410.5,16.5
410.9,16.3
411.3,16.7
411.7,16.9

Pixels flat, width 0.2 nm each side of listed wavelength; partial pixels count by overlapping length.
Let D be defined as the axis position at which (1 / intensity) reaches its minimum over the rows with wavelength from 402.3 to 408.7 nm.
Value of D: 408.1 nm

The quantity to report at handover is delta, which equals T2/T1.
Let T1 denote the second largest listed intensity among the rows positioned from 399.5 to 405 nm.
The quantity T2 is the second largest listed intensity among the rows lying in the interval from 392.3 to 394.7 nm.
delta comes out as 0.72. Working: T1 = 20.2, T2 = 14.6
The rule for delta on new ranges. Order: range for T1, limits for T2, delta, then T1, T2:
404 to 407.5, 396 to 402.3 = 1.07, 18.8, 20.2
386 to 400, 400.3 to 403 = 0.97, 19.1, 18.6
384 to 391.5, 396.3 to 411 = 1.23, 16.4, 20.2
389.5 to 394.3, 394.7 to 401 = 1.17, 17.3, 20.2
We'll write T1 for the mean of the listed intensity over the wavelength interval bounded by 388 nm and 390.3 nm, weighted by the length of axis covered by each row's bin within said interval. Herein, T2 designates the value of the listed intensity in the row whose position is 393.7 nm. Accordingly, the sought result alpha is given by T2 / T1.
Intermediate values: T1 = 14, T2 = 10.8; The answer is 0.75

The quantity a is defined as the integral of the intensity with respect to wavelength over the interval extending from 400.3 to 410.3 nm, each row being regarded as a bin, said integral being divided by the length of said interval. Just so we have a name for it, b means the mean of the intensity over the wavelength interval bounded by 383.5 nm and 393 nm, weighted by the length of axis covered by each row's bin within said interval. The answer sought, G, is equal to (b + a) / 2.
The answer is 16.4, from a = 18.1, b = 14.7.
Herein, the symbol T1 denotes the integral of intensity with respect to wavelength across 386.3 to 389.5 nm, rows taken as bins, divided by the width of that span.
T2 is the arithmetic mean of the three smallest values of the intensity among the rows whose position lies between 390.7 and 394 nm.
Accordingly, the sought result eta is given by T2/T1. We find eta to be 0.77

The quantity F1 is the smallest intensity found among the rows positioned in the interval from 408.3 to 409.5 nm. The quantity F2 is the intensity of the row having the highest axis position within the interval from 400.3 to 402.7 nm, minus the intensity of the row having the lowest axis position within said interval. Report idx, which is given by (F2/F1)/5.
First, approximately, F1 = 18.5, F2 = 1.3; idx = 0.0141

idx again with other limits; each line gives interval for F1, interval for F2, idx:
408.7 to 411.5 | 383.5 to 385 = 0.0123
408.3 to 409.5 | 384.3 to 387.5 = 0.0022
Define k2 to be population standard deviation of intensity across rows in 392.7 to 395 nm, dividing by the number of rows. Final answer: 2.1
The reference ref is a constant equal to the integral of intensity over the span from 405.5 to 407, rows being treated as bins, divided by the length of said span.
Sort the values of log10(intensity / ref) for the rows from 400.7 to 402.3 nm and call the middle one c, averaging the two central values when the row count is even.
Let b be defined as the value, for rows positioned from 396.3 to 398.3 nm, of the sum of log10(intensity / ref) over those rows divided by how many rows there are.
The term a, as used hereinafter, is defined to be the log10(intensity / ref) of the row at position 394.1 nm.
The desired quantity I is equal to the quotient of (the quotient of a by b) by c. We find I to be 154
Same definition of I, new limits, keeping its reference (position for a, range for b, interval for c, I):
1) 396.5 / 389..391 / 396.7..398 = -23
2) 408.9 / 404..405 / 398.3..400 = -1328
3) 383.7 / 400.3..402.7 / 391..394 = 327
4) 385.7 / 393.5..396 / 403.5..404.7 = -131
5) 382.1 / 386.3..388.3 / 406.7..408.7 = 77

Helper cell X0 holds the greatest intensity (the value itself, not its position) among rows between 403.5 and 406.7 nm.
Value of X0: 18.8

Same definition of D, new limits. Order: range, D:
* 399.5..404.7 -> 400.1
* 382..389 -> 386.5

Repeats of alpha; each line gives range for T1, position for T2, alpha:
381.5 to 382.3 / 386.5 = 1.18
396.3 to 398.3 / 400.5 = 1.28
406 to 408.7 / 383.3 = 0.66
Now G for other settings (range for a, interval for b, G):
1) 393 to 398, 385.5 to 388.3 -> 14.2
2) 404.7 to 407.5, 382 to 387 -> 16.2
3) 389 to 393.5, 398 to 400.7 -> 16.8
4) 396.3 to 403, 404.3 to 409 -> 17.7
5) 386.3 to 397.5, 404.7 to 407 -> 16.2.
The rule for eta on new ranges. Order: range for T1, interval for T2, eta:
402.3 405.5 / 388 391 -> 0.75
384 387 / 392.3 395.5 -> 0.75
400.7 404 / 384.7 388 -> 0.77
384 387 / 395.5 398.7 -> 0.80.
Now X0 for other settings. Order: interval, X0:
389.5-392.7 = 17.4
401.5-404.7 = 18.6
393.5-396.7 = 17.5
